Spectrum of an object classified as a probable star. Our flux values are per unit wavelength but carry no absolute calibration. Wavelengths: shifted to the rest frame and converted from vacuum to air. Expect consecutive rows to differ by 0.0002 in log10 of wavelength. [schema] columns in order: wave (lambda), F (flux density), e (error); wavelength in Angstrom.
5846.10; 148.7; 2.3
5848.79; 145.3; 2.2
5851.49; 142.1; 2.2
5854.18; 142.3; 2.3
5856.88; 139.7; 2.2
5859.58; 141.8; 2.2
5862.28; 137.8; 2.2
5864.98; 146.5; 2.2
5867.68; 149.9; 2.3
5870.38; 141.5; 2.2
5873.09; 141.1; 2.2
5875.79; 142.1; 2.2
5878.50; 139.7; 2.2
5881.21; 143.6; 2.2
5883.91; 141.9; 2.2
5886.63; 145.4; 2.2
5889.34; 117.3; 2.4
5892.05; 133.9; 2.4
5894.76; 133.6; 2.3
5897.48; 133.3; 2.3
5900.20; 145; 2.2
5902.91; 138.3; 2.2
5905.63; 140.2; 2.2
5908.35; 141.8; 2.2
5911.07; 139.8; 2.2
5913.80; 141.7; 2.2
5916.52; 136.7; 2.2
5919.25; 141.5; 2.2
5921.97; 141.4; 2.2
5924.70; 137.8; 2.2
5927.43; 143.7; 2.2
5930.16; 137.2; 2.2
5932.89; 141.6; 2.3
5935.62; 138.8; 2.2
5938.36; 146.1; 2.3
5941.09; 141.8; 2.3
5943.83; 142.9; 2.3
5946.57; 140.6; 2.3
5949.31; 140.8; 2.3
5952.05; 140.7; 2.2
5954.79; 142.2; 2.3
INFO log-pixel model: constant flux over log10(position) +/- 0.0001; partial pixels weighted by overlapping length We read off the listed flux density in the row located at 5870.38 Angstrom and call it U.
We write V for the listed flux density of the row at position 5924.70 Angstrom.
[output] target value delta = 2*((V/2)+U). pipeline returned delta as 421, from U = 141.5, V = 137.8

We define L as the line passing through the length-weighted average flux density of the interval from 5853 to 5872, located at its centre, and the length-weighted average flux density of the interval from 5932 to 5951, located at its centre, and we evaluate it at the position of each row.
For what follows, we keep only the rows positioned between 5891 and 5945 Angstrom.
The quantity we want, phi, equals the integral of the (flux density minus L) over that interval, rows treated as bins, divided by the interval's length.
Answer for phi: -2.16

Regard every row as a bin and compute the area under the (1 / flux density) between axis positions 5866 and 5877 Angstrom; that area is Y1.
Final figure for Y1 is 0.0766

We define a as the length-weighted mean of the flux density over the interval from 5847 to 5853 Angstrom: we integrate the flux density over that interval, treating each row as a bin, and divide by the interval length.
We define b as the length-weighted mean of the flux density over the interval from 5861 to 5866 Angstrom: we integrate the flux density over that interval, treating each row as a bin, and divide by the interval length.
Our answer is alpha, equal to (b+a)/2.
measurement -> 143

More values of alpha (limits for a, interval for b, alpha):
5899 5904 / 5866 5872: 144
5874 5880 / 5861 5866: 141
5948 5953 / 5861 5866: 141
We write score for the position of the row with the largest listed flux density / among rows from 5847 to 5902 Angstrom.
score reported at 5867.68 Angstrom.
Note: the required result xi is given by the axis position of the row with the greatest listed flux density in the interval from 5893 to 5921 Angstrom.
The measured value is 5900.20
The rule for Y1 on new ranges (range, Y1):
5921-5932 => 0.0786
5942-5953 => 0.0778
